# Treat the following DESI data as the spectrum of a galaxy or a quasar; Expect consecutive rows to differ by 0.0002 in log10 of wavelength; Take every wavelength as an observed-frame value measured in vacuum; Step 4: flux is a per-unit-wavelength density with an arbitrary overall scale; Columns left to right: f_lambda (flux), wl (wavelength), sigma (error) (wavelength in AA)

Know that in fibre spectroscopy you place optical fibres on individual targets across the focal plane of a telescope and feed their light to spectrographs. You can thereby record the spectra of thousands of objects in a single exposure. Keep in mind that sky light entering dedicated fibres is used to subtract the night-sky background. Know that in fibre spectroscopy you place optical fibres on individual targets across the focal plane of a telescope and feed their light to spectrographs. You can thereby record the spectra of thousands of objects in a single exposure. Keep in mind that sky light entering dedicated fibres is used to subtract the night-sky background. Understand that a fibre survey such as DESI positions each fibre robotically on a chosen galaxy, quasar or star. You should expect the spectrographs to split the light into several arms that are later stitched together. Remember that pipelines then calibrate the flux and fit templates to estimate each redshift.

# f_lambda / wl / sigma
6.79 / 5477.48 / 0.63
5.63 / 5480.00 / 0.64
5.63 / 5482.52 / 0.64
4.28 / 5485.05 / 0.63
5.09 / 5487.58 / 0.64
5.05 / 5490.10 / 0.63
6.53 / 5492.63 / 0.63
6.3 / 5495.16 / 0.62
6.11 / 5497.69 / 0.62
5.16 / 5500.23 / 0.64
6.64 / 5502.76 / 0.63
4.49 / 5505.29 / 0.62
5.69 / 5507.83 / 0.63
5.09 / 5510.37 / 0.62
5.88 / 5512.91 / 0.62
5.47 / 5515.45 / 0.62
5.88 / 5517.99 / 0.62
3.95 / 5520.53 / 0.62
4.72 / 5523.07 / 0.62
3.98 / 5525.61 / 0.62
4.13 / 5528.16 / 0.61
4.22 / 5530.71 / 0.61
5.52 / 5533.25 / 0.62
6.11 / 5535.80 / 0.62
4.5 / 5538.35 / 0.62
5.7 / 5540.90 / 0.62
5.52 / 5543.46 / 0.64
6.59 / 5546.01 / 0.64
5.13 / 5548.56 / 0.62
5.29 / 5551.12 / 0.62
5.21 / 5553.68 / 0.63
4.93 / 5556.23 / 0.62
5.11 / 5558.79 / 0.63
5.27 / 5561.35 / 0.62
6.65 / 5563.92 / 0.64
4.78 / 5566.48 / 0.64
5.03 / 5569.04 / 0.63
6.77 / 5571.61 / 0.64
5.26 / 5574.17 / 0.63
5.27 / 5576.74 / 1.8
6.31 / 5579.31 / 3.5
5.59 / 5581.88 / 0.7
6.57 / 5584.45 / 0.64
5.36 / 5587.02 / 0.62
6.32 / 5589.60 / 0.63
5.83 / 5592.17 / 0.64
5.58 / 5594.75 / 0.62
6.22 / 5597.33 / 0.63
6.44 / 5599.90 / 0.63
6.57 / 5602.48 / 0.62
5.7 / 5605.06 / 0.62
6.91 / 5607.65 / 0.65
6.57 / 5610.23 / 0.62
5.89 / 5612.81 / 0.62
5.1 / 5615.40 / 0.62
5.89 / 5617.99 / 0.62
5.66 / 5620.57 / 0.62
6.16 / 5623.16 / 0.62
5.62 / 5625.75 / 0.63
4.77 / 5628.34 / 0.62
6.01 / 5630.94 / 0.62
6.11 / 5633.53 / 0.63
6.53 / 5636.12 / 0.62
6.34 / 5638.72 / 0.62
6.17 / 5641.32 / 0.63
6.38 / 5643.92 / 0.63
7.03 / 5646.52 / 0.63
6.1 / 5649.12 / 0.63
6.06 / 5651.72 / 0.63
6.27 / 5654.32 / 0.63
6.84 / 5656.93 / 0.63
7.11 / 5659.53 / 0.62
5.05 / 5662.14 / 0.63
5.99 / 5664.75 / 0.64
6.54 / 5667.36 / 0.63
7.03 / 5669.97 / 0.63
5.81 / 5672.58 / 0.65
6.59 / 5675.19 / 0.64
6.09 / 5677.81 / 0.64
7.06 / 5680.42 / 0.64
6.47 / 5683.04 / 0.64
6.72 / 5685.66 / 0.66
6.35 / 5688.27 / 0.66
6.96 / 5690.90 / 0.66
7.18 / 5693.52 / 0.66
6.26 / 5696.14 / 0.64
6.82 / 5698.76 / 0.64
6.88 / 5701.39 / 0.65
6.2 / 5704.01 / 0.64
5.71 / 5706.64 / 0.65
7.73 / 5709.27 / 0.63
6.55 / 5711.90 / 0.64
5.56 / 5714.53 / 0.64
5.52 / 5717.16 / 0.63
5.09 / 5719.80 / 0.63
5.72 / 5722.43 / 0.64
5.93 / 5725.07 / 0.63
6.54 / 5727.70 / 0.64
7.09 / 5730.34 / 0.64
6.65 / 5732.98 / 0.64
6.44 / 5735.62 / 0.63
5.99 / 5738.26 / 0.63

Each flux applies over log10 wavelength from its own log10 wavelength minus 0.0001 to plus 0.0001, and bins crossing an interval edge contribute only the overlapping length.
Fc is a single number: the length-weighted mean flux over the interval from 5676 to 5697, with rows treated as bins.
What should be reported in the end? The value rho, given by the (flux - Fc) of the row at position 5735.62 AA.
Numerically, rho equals -0.2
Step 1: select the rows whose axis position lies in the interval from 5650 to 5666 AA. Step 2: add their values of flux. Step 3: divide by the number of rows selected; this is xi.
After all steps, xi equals 6.2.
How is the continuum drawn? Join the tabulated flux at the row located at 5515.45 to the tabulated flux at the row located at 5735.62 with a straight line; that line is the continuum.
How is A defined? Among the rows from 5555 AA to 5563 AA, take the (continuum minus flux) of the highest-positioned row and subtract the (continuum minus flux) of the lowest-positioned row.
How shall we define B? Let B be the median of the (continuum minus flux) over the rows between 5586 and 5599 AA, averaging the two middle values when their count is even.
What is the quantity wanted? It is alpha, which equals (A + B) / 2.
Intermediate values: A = -0.3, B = -0.02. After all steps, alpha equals -0.2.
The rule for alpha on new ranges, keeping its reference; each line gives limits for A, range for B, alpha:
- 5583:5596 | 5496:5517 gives 0.5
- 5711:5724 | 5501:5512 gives 0.5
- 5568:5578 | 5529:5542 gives -0.1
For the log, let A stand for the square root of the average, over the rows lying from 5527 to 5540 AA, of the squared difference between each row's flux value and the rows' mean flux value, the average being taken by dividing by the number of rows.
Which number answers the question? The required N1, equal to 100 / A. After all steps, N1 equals 128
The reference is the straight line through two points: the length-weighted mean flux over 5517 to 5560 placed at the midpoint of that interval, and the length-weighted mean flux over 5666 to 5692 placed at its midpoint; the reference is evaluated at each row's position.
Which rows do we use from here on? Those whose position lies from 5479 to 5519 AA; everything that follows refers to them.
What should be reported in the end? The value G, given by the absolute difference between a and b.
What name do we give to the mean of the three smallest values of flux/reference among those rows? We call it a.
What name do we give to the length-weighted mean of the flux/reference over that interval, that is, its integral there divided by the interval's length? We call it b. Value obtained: 0.204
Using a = 0.99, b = 1.19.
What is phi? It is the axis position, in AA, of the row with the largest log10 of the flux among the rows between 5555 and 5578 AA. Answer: 5571.61 AA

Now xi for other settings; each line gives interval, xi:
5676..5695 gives 6.7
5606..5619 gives 6.1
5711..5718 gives 5.9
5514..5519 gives 5.7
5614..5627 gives 5.7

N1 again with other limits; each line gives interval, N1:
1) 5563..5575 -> 119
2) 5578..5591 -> 214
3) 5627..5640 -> 162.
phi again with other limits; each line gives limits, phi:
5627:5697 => 5693.52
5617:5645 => 5636.12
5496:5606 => 5571.61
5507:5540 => 5535.80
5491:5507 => 5502.76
